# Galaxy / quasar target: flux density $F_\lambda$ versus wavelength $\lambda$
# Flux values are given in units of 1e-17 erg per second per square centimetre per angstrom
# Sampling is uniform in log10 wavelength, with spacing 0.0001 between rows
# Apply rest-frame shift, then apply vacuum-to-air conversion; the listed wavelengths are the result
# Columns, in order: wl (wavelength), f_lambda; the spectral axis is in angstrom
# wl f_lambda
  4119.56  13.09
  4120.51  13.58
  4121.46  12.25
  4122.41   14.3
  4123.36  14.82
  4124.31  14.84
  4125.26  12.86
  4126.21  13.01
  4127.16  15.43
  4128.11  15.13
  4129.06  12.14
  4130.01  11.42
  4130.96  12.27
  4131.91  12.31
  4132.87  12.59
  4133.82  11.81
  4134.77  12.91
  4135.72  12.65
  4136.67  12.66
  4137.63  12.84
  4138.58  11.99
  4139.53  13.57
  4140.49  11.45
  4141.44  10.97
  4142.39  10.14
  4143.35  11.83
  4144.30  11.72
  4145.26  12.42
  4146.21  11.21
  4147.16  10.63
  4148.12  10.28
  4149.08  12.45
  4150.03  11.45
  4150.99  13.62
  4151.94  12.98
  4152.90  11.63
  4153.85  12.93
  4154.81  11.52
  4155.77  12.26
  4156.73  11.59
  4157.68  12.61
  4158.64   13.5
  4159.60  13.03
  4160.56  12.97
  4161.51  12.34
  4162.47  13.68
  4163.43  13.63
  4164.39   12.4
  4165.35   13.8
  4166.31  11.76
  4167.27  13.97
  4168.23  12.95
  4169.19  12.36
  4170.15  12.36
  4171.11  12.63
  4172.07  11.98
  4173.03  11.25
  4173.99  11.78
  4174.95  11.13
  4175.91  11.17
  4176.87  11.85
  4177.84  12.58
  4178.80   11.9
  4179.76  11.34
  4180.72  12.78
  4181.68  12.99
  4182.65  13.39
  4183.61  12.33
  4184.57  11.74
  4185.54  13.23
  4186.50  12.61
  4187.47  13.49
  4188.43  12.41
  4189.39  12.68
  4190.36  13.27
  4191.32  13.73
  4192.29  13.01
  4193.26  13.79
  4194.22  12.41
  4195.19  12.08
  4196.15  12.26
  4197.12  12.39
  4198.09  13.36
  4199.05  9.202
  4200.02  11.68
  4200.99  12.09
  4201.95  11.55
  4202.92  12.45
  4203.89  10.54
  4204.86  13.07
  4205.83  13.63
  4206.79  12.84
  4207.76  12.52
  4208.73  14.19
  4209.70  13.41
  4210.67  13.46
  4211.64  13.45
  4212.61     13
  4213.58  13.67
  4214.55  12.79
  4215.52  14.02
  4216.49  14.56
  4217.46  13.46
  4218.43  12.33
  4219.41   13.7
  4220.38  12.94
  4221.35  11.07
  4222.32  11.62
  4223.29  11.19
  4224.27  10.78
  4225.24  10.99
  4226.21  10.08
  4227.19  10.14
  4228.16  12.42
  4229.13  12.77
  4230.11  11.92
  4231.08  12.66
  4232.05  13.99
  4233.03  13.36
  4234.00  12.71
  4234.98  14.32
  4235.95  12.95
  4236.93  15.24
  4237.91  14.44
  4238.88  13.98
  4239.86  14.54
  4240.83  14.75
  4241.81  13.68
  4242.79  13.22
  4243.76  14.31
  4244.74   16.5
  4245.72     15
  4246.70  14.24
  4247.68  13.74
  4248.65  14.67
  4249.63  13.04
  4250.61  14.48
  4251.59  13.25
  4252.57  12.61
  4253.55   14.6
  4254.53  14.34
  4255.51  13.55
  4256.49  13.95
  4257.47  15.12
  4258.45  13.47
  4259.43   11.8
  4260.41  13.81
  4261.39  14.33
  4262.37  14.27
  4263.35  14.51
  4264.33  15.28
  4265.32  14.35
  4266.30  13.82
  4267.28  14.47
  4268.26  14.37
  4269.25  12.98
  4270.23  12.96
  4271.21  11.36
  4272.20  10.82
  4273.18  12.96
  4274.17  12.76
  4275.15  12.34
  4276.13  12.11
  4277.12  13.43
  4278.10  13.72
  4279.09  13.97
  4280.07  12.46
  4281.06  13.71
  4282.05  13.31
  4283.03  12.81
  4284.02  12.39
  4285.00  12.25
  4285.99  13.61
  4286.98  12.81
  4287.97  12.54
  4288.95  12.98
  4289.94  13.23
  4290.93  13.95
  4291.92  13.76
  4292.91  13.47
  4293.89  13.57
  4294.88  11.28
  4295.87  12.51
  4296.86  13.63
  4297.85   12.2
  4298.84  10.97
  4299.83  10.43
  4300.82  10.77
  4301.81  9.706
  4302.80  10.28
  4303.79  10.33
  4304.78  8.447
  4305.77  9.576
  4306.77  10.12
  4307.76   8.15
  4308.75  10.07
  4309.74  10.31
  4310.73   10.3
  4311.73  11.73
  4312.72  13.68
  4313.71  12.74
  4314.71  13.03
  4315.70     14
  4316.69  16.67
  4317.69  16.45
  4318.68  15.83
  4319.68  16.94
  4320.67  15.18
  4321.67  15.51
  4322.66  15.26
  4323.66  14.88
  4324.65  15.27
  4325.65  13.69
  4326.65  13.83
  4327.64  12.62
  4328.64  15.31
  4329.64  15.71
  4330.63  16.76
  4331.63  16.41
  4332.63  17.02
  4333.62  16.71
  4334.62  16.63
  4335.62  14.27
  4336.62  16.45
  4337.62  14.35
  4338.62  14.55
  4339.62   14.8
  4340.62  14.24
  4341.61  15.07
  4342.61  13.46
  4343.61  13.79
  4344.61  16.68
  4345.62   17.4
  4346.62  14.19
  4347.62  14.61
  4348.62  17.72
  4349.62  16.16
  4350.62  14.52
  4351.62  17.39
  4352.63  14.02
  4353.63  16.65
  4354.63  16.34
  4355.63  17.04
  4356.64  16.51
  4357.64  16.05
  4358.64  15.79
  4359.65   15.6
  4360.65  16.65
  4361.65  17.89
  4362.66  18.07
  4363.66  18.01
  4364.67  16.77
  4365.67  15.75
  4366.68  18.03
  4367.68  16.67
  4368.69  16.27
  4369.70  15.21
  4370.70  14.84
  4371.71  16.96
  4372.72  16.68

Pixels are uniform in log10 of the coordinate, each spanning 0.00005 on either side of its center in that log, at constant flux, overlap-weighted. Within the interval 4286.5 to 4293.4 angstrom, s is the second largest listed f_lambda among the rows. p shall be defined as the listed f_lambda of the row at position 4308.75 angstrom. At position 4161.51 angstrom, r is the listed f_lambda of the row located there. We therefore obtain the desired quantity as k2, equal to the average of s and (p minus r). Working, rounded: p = 10.07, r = 12.34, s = 13.76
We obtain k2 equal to 5.7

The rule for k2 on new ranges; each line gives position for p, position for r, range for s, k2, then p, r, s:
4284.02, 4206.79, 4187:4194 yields 6.6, 12.39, 12.84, 13.73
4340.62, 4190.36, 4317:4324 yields 8.7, 14.24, 13.27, 16.45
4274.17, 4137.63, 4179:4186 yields 6.6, 12.76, 12.84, 13.23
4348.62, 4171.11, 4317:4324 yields 10.8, 17.72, 12.63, 16.45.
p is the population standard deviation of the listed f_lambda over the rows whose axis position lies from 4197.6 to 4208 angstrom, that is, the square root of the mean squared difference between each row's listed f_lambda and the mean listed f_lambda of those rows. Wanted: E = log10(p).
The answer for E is 0.09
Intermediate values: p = 1.24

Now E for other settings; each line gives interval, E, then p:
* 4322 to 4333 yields 0.11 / 1.29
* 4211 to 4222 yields -0.05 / 0.89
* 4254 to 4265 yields -0.05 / 0.89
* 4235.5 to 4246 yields -0.02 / 0.94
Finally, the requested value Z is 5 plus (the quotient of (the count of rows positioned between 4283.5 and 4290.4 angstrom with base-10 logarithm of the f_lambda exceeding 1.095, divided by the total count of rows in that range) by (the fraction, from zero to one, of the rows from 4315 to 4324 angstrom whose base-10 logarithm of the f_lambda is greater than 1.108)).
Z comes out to 5.71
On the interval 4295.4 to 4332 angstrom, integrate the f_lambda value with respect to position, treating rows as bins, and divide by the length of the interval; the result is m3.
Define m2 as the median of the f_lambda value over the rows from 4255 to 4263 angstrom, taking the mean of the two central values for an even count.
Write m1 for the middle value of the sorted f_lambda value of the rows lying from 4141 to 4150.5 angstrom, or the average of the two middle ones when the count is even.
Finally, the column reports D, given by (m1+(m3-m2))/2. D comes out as 5.2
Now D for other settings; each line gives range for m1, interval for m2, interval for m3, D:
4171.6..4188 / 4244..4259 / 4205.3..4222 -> 5.5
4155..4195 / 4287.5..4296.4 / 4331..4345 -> 7.4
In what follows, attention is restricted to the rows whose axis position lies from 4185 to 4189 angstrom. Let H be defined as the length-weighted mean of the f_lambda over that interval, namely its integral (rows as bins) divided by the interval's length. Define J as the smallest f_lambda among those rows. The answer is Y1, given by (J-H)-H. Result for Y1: -13.4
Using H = 12.9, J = 12.41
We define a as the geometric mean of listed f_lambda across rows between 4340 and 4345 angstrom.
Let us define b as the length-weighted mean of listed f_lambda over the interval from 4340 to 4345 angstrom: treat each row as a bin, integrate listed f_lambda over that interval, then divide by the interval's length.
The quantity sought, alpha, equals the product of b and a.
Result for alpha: 214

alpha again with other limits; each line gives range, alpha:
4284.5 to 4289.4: 165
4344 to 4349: 257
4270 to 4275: 147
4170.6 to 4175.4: 138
